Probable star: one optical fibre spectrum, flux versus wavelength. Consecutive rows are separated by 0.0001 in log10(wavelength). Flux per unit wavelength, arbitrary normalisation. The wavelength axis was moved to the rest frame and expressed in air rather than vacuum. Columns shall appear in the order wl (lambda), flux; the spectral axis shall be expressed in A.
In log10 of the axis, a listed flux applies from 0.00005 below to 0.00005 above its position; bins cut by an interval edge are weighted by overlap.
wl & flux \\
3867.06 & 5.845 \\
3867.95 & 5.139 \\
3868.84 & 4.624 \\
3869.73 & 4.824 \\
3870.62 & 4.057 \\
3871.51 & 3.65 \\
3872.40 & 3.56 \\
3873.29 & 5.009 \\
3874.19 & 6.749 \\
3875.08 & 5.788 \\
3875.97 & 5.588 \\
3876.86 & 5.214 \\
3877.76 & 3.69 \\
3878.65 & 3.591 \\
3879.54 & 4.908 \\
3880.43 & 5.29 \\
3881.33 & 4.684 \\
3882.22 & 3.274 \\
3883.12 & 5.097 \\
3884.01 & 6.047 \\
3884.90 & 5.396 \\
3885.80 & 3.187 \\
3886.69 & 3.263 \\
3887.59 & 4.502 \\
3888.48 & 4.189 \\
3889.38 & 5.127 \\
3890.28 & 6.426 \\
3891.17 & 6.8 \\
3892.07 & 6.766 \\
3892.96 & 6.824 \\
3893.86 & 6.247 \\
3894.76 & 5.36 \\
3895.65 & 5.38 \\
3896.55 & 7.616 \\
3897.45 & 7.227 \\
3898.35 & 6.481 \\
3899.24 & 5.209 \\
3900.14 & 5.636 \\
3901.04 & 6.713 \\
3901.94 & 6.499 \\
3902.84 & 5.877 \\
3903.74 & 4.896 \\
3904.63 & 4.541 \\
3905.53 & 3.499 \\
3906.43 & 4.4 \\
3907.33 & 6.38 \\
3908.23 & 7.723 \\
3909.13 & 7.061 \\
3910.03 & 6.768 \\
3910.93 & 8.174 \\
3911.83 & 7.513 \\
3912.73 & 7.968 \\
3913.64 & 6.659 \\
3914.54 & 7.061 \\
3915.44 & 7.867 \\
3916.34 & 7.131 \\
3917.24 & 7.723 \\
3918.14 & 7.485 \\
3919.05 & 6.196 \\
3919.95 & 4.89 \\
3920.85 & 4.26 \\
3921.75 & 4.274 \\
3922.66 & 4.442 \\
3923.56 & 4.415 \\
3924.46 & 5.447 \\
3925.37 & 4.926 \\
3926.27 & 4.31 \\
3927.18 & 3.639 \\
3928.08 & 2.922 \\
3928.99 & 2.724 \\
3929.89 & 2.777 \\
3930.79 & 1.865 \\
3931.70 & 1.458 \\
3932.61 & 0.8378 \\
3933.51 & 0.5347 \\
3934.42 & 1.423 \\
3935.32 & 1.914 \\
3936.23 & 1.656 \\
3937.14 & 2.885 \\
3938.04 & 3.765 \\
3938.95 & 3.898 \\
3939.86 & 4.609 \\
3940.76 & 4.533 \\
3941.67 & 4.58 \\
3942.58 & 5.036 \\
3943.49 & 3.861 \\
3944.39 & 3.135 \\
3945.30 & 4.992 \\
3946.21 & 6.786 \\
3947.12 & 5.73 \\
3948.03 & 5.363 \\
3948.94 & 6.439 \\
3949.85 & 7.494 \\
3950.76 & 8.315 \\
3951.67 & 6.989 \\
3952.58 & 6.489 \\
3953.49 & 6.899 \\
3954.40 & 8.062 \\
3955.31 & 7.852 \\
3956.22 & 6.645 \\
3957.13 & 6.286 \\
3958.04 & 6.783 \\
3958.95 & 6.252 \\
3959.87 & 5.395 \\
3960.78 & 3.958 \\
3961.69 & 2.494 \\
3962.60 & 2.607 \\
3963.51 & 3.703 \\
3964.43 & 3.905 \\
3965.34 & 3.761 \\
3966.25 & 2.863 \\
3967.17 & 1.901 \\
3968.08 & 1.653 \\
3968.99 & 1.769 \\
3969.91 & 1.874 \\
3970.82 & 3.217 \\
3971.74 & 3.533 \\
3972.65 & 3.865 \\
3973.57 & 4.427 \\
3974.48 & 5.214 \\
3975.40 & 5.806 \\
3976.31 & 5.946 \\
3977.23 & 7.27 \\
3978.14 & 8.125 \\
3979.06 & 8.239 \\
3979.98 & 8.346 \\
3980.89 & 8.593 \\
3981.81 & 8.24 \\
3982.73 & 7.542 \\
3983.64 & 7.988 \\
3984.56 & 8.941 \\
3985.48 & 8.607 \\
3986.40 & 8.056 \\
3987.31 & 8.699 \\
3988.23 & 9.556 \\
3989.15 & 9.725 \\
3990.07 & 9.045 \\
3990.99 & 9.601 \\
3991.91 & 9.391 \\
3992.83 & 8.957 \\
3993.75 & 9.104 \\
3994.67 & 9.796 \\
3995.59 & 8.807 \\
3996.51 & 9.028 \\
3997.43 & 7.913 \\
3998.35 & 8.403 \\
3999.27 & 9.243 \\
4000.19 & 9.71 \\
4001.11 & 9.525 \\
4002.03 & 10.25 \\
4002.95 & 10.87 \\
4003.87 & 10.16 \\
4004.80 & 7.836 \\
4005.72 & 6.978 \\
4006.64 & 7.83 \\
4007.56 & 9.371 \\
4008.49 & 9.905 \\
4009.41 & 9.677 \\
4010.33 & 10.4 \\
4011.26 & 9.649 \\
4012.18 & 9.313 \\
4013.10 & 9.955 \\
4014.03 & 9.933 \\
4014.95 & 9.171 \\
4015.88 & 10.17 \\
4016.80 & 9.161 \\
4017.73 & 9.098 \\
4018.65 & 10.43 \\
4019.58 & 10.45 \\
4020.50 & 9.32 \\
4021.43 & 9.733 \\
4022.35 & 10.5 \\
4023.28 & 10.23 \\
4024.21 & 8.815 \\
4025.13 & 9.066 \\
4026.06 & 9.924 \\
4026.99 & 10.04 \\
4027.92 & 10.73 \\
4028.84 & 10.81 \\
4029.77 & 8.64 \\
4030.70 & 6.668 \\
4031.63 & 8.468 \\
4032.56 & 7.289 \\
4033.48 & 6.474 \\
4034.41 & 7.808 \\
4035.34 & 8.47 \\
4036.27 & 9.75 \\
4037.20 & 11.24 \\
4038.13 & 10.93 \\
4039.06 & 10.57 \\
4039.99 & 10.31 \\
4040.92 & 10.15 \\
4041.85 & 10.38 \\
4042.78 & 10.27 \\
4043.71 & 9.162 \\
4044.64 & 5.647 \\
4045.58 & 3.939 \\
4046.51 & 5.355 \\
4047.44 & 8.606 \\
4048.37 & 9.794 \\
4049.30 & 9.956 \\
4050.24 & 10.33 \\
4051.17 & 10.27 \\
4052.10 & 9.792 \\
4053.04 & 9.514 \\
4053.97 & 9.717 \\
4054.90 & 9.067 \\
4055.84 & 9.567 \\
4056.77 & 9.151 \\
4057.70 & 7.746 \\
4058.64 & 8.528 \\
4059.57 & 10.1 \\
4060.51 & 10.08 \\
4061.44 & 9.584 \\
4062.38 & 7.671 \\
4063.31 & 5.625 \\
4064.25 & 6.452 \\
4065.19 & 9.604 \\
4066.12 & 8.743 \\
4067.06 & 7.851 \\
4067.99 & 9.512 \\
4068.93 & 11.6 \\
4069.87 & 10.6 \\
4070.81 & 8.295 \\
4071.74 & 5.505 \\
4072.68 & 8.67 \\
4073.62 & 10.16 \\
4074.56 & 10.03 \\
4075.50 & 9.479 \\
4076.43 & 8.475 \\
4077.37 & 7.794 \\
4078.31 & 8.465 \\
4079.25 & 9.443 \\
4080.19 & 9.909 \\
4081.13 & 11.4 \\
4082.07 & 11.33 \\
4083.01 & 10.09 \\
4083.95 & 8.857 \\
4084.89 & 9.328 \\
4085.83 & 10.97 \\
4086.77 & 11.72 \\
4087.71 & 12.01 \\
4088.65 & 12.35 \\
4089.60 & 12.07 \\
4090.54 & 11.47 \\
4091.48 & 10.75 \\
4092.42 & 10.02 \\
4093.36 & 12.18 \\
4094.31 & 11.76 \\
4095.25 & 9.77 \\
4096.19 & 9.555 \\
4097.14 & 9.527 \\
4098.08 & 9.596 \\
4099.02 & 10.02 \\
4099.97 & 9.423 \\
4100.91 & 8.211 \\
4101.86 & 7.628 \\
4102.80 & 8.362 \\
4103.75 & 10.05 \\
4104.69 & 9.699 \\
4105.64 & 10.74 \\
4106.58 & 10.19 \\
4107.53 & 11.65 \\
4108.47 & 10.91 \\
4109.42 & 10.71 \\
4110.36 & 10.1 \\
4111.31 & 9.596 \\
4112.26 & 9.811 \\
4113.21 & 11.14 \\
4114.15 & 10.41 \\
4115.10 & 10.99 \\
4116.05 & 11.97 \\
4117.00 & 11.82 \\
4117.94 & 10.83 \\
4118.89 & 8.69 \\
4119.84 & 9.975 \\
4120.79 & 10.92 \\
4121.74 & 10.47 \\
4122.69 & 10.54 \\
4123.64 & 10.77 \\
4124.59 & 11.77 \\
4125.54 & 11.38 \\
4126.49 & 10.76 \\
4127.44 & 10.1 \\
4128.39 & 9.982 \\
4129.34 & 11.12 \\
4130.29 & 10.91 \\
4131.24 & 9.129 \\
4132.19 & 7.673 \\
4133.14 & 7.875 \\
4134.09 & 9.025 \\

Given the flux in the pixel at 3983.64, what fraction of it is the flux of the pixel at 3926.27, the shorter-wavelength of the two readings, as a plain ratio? 0.54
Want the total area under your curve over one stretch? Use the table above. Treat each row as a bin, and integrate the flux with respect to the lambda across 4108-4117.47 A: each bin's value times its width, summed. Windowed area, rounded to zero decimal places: 102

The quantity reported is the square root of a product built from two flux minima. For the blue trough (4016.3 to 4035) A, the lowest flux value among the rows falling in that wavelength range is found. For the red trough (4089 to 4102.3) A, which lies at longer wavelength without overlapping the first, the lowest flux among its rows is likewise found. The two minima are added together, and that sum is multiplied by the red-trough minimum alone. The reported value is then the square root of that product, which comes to 10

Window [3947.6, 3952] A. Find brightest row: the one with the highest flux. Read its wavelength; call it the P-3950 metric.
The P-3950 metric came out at 3950.76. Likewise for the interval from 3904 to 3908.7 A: 3908.23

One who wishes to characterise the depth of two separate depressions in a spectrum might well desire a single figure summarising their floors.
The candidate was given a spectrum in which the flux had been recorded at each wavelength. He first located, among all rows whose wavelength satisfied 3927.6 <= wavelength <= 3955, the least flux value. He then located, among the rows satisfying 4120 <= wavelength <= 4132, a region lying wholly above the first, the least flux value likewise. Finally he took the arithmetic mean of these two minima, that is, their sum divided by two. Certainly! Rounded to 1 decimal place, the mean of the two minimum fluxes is 4.8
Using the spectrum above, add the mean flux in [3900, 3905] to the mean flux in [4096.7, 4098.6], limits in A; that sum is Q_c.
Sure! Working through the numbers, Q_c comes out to 15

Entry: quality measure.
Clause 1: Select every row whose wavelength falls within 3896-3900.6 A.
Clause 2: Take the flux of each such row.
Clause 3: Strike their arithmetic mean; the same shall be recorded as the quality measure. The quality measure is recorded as 6.4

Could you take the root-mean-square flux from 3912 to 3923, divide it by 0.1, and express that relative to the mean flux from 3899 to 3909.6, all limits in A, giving 11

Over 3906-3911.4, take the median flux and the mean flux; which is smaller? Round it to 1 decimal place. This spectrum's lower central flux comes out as 6.8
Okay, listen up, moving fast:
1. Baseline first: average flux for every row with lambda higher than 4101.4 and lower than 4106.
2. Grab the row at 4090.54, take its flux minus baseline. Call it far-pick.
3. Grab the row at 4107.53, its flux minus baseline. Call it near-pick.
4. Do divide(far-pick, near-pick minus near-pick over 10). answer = 1.0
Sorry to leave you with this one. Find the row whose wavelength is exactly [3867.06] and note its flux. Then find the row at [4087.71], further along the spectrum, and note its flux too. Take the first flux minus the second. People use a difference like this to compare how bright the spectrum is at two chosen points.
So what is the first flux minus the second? -6.2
